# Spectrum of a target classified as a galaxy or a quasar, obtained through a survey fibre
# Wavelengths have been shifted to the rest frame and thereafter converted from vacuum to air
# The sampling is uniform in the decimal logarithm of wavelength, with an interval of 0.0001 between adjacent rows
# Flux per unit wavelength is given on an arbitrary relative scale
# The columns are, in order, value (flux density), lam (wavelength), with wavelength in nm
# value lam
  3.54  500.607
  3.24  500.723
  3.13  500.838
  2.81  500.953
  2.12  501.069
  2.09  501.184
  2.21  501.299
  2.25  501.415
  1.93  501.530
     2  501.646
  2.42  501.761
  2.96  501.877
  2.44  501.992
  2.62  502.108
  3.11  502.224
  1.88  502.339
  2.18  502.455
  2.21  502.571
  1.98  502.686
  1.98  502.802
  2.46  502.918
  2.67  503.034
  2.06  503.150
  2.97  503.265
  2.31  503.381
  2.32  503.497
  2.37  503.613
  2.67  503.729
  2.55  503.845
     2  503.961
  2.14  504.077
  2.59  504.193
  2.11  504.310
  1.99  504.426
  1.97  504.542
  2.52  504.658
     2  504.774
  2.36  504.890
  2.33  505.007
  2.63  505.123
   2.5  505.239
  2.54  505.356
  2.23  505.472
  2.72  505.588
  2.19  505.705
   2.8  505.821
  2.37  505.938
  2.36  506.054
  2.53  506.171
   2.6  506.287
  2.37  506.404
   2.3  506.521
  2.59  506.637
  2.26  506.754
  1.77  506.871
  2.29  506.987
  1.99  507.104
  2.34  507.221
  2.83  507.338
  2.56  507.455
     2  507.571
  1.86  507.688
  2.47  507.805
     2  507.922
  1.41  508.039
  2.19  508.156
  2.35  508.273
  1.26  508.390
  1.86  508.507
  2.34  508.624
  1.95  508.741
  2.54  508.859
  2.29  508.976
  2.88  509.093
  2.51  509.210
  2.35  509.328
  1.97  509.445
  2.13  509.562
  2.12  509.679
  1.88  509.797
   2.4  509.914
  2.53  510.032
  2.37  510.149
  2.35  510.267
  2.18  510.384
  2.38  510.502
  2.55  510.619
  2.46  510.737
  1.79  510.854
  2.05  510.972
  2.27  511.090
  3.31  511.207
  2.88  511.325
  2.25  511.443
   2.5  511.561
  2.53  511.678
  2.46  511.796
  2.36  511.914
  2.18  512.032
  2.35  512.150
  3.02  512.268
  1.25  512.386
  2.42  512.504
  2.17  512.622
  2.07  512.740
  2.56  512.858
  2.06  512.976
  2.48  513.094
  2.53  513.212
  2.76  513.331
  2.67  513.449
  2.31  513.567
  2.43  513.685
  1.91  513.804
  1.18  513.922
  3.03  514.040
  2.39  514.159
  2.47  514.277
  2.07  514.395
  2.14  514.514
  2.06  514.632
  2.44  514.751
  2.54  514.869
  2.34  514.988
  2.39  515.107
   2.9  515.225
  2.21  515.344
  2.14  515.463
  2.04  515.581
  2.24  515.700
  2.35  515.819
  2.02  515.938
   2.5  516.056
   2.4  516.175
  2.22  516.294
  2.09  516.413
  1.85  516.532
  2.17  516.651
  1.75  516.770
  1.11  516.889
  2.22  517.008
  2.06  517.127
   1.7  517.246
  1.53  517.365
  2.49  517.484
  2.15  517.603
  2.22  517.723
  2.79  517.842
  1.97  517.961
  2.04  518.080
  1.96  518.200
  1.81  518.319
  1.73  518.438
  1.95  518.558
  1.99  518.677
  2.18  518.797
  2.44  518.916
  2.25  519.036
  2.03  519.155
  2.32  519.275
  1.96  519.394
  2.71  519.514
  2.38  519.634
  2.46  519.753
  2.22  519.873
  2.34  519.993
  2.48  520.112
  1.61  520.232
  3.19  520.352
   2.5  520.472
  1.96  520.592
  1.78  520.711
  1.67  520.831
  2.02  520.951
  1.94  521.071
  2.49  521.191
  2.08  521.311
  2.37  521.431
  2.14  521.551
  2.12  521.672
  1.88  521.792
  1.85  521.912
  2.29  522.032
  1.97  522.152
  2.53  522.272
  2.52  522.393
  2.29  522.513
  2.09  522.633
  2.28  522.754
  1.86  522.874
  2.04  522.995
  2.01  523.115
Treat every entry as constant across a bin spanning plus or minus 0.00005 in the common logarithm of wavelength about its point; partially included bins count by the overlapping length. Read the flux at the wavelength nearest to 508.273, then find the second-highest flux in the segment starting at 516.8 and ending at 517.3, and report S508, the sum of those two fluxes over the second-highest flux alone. 2.14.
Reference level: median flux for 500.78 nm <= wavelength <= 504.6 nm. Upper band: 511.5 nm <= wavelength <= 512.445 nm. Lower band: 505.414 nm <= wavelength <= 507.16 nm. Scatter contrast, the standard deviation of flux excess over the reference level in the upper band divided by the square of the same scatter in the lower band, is 6.9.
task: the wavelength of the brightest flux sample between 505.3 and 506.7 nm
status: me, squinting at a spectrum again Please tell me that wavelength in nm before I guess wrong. 505.821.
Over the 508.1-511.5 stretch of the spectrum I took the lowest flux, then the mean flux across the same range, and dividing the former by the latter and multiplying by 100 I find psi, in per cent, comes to 55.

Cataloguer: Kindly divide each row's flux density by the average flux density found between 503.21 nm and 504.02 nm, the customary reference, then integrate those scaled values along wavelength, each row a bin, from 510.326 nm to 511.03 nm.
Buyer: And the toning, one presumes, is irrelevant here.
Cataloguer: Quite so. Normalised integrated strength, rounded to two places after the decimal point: 0.64 nm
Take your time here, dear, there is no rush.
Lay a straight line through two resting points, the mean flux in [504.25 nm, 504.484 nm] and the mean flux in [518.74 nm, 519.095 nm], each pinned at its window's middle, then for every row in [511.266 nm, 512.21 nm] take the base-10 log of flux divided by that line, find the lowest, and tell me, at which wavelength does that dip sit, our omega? 512.032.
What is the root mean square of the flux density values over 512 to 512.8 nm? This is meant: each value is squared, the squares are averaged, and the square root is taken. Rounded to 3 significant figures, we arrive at 2.26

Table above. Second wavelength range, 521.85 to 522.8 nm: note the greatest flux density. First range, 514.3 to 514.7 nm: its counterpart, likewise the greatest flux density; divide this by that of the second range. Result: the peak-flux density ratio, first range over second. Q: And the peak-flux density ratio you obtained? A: 0.85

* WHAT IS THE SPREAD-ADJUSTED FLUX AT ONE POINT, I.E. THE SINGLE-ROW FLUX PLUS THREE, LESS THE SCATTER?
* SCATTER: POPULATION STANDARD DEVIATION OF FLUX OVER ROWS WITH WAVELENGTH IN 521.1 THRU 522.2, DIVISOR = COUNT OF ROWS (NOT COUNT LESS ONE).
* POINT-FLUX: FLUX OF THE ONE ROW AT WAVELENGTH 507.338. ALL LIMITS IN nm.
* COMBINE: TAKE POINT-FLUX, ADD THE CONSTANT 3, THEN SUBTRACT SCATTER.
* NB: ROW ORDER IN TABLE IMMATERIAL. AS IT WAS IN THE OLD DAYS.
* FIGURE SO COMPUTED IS 5.6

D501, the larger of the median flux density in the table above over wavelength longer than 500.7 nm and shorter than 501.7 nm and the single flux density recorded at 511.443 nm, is 2.25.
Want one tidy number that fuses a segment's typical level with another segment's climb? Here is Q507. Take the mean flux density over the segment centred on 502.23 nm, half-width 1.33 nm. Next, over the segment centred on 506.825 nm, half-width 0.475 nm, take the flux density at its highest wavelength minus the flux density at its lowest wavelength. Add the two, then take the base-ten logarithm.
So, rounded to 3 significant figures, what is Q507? 0.365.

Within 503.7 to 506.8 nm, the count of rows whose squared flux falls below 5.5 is 11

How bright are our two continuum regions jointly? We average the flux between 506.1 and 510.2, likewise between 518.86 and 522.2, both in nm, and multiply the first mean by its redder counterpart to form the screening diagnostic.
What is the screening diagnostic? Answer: 4.90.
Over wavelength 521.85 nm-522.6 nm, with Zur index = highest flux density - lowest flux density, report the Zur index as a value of 0.68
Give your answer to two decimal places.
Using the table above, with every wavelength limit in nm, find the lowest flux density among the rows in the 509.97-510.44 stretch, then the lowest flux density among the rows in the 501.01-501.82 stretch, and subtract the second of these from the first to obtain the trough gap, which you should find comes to 0.25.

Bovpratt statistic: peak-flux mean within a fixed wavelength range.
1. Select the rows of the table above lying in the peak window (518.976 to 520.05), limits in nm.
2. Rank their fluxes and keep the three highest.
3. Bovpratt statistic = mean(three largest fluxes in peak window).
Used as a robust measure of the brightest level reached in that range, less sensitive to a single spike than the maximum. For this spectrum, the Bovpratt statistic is 2.52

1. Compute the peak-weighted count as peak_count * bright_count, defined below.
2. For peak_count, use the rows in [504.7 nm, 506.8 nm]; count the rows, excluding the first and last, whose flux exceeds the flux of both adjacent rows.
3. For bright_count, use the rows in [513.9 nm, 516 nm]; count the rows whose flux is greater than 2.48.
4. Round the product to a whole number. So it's 21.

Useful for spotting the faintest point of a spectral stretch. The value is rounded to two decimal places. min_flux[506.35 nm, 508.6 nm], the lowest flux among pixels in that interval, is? 1.26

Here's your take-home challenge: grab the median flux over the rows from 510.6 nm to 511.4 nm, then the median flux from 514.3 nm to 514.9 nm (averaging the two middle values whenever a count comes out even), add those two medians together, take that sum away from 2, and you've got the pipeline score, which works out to -2.60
